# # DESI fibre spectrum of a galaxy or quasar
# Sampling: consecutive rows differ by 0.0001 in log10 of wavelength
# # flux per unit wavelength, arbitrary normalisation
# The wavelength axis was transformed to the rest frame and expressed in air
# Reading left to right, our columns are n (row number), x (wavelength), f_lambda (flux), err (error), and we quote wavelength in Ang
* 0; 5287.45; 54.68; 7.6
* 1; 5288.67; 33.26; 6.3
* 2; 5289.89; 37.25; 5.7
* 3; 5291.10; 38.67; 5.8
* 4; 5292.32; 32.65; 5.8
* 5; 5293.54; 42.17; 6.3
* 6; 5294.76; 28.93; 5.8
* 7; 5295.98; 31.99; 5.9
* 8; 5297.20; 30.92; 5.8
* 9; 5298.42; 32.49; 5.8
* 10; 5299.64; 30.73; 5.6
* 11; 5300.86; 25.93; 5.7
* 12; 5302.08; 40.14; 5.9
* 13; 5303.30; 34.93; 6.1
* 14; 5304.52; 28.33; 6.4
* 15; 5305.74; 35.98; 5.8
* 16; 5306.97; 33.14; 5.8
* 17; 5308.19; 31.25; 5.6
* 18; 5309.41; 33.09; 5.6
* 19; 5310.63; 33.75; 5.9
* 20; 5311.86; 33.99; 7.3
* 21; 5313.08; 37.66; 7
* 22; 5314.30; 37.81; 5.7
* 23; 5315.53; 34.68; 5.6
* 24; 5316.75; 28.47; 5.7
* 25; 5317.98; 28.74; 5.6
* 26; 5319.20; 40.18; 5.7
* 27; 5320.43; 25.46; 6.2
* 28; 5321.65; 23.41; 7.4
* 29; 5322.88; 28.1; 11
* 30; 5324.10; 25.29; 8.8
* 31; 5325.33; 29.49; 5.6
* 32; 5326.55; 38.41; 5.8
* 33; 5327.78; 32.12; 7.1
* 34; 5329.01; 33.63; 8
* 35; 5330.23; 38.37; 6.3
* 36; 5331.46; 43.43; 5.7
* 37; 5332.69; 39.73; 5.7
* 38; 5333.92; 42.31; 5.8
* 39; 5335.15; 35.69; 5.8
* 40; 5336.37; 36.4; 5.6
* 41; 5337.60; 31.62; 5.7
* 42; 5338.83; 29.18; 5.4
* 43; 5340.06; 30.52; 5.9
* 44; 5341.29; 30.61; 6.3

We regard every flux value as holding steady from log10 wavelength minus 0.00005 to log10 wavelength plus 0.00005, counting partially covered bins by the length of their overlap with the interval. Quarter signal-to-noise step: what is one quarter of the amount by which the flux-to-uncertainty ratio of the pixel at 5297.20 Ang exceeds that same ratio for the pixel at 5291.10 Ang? -0.33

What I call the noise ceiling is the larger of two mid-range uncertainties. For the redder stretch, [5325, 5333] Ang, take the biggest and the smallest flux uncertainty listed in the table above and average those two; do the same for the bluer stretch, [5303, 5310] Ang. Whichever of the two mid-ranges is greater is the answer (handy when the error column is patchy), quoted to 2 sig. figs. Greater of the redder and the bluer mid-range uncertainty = 6.8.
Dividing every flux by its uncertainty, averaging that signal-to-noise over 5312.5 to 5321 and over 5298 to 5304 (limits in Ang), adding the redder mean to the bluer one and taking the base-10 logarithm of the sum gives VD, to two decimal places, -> 1.05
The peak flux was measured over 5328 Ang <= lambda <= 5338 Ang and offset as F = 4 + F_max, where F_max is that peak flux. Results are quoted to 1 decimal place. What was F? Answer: 47.4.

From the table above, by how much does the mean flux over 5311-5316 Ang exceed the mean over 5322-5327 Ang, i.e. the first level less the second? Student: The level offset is 6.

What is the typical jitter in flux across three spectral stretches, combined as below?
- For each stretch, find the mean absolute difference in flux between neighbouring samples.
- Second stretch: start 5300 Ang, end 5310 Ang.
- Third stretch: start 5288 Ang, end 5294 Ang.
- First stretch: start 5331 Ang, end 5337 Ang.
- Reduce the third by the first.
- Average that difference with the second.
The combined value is 3.8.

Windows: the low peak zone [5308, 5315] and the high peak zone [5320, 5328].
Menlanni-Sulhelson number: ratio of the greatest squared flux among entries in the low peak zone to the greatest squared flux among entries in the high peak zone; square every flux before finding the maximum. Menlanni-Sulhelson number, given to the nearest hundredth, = 0.97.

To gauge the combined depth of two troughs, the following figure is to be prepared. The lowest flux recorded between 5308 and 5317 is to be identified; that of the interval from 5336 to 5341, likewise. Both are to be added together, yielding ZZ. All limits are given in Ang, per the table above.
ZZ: 58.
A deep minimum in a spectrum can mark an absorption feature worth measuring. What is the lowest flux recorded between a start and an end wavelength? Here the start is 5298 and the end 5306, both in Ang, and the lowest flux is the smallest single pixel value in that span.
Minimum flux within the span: 25.93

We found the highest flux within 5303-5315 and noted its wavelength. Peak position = 5314.30 Ang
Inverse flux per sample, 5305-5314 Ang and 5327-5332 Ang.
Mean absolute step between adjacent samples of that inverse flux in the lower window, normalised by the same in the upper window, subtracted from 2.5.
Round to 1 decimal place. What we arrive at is 1.9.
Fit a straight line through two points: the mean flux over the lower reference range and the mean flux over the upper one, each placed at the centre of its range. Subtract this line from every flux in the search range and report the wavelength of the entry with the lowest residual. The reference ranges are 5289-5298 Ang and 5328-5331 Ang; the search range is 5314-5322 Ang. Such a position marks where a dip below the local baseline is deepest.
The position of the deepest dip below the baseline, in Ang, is 5321.65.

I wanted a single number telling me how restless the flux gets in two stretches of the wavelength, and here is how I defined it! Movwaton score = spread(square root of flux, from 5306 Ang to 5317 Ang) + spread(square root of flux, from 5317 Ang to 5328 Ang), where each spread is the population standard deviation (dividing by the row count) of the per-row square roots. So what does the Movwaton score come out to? 0.72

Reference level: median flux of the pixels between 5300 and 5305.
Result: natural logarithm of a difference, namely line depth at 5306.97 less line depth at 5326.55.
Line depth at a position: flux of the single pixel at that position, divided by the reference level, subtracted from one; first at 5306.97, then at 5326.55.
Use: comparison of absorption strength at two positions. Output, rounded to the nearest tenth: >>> -1.8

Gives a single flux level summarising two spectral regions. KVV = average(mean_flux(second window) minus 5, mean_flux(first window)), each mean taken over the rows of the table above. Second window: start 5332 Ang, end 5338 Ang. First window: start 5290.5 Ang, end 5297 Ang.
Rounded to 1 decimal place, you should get 33.5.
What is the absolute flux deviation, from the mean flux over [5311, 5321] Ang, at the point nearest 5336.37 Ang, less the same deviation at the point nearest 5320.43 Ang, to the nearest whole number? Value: -5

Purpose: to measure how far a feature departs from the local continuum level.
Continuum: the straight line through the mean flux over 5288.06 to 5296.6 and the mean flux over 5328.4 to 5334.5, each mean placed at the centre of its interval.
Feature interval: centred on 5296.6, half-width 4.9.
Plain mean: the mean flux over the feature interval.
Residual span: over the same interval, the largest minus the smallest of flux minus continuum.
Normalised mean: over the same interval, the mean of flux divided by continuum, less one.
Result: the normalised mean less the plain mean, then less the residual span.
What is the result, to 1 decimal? -49.2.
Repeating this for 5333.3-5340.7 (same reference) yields -48.1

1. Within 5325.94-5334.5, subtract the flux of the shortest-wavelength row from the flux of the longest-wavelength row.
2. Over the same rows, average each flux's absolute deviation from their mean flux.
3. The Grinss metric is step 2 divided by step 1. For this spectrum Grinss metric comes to 1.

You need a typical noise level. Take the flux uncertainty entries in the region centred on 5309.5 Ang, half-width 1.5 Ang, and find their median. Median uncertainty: 5.60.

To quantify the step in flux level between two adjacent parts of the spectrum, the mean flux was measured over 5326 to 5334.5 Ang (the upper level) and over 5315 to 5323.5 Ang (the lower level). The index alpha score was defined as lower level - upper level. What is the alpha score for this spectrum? -8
